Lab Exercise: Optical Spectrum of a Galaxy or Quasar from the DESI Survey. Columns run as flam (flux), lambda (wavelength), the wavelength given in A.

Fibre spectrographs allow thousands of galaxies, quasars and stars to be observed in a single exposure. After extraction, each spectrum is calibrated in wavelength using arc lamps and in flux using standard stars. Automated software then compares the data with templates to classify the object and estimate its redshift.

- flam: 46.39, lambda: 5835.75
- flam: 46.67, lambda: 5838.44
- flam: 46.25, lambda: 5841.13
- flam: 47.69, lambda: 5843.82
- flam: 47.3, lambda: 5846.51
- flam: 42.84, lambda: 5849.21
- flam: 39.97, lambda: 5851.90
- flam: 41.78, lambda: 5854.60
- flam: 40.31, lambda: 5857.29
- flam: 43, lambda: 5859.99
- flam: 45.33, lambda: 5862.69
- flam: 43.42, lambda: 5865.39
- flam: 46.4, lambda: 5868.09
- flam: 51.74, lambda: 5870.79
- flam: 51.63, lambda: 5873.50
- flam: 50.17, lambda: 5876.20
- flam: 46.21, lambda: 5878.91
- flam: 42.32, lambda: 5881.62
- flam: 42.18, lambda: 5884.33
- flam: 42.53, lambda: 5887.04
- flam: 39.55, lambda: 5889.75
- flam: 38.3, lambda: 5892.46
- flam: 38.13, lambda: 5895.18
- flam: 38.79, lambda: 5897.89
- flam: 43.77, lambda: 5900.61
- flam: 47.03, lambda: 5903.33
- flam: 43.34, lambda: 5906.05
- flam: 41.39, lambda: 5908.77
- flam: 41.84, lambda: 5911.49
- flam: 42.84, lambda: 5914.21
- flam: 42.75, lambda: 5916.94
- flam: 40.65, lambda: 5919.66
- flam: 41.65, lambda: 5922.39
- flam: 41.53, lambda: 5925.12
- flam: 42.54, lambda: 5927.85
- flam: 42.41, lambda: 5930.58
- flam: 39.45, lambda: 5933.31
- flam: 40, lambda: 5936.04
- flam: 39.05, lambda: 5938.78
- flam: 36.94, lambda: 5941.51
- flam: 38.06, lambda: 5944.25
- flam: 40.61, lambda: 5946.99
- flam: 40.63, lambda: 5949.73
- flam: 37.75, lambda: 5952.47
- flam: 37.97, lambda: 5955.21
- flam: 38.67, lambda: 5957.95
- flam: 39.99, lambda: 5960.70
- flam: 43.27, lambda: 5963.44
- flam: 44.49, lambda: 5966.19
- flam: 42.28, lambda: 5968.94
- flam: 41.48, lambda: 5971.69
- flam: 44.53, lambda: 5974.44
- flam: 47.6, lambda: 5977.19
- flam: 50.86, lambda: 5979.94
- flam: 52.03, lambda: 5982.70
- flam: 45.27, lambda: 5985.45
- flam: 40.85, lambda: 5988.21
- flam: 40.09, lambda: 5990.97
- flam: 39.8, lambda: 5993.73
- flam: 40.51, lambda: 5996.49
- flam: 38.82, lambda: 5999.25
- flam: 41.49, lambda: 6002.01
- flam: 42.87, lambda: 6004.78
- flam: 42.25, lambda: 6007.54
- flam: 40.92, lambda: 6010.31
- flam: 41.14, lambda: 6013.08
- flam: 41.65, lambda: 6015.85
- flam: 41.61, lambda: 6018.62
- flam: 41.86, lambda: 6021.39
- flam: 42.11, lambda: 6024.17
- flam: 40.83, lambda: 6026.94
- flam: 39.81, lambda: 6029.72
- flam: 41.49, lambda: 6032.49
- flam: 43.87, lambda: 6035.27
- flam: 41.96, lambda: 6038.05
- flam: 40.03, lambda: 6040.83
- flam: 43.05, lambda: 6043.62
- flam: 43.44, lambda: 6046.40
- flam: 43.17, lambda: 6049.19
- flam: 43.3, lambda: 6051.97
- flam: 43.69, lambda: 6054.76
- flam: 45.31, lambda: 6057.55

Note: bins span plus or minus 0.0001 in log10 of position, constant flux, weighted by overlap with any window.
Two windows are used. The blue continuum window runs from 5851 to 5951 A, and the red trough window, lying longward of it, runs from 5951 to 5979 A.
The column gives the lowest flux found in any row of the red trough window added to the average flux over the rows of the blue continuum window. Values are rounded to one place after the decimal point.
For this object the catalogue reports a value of 80.1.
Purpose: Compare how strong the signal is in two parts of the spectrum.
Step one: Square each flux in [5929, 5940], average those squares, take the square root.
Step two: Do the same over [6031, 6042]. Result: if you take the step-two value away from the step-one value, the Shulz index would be -1.6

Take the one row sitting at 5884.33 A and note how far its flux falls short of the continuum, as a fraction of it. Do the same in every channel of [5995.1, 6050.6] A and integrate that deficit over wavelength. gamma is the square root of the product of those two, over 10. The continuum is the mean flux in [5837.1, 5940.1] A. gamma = 0.022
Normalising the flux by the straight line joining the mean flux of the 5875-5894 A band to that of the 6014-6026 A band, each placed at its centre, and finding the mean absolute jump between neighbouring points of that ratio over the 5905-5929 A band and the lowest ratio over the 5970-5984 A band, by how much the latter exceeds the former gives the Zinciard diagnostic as 0.96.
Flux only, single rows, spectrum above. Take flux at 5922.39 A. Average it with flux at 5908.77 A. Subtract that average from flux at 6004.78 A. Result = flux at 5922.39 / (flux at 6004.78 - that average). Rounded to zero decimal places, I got 31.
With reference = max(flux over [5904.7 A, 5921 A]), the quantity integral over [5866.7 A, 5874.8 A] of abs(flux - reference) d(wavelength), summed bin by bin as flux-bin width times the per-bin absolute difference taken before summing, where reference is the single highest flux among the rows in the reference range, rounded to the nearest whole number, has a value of 53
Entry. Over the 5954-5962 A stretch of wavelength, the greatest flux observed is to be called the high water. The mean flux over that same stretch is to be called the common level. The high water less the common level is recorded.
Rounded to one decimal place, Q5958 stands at 1.1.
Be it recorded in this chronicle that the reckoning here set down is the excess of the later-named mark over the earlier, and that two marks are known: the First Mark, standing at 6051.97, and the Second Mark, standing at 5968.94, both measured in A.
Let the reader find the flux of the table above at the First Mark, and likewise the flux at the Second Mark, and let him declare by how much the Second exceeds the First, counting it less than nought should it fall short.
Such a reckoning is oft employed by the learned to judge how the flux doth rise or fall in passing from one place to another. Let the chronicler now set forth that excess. -1.0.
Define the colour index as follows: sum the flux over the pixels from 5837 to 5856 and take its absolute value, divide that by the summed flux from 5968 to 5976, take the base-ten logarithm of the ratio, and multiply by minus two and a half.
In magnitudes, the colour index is -1.0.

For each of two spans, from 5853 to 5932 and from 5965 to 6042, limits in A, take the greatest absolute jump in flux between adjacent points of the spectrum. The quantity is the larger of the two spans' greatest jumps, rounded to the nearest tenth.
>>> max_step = 6.8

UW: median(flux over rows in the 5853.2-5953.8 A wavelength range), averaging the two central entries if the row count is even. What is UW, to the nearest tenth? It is 41.8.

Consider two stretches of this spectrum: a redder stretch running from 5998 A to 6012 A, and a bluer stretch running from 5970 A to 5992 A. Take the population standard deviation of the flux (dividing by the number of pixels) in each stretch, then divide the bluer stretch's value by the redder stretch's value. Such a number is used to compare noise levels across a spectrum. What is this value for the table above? 3.0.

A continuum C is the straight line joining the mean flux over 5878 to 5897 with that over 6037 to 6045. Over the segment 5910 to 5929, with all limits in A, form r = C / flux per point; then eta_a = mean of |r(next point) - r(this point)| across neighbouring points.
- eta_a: 0.021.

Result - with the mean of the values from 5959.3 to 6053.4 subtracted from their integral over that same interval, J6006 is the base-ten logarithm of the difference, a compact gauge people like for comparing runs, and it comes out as 3.6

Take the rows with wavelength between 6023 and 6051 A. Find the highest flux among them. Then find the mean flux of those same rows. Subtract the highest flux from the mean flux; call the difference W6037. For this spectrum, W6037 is -2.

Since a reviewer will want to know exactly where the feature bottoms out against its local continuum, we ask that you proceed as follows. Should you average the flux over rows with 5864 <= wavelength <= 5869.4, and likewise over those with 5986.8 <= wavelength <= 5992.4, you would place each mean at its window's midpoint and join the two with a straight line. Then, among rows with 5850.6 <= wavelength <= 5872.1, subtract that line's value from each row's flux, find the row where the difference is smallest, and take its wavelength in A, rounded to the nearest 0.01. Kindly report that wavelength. 5851.90 A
